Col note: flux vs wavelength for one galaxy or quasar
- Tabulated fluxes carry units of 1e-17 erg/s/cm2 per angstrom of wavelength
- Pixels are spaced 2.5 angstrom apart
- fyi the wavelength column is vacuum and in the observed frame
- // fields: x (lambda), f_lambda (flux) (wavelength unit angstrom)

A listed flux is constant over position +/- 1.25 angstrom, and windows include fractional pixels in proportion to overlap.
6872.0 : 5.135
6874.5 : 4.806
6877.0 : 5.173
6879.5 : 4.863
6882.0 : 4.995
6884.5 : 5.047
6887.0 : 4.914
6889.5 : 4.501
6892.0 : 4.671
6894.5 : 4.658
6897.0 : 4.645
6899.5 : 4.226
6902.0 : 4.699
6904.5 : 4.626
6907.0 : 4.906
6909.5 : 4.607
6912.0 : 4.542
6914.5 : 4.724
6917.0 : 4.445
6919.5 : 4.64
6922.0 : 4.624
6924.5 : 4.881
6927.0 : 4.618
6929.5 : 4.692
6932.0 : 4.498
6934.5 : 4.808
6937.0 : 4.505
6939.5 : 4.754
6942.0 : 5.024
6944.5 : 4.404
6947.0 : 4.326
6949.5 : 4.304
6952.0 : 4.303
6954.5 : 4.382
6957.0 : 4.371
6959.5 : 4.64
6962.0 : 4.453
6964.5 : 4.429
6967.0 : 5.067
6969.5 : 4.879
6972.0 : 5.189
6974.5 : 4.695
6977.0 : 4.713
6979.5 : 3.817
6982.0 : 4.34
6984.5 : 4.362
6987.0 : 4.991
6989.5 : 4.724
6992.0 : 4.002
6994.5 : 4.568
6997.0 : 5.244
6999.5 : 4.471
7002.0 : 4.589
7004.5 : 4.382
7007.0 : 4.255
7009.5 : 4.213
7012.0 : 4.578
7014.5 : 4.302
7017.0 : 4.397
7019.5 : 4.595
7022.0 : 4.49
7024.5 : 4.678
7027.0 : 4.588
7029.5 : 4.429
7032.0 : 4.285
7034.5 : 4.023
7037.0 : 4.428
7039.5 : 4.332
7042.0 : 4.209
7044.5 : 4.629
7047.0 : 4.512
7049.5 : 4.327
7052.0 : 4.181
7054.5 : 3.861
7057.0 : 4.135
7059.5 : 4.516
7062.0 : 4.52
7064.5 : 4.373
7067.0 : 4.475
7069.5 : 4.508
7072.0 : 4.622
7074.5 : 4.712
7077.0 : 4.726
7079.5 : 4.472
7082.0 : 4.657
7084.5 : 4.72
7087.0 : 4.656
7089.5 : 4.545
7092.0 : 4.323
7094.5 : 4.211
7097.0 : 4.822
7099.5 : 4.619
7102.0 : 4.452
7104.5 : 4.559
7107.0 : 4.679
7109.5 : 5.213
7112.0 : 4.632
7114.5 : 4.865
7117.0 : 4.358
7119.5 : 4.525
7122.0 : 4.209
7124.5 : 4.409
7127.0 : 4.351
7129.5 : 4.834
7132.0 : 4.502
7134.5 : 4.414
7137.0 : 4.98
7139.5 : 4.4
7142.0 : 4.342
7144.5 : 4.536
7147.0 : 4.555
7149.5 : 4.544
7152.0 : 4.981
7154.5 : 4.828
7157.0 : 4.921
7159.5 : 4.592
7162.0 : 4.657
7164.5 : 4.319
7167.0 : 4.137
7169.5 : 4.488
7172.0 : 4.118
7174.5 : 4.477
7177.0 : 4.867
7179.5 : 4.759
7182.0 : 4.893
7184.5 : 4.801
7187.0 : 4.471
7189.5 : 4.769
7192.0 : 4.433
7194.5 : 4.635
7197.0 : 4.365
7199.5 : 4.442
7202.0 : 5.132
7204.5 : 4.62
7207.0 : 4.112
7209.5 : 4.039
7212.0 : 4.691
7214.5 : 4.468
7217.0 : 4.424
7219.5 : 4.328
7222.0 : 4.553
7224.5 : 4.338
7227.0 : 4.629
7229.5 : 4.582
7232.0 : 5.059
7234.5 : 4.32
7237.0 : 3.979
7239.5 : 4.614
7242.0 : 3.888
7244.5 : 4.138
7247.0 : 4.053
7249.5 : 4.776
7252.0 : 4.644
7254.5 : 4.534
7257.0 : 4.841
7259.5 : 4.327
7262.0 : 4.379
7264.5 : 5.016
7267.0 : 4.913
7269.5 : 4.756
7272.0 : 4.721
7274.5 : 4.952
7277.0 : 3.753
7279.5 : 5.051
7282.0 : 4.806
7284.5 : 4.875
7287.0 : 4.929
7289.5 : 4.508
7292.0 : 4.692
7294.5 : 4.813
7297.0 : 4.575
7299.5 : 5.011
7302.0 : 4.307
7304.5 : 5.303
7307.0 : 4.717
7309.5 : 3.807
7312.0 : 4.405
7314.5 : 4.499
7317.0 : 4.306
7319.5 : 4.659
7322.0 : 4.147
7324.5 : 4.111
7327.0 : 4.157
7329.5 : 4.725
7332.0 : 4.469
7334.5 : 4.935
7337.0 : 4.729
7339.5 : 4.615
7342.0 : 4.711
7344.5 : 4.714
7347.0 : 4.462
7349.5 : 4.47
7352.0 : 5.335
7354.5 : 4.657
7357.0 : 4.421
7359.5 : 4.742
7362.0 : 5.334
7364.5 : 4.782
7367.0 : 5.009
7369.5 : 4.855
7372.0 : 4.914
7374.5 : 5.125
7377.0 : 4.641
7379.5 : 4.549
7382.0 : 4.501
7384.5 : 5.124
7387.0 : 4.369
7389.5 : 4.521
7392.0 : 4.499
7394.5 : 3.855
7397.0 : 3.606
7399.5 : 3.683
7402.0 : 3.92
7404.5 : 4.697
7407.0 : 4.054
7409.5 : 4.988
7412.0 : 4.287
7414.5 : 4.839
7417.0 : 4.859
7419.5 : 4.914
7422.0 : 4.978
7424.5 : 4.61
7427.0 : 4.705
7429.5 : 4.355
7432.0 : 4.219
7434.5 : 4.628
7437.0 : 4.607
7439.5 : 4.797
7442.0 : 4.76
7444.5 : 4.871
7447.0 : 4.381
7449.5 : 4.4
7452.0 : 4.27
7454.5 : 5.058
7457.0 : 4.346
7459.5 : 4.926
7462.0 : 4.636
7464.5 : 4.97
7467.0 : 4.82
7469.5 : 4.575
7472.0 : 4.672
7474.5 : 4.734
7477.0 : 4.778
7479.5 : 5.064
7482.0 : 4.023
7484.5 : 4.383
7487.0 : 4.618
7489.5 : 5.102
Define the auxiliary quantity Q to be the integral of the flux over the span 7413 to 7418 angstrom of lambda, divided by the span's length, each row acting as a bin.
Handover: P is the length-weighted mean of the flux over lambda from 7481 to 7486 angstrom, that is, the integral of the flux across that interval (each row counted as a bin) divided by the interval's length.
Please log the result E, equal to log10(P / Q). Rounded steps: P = 4.2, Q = 4.82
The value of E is -0.056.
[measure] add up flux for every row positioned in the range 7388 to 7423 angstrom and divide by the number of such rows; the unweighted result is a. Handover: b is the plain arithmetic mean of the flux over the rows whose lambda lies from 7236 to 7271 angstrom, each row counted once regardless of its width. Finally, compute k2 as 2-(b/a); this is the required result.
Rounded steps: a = 4.41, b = 4.49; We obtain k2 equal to 0.98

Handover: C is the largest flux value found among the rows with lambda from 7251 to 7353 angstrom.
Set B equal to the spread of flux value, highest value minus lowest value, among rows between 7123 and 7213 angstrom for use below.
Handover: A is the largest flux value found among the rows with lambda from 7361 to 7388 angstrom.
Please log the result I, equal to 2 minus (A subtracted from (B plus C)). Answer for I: 0.91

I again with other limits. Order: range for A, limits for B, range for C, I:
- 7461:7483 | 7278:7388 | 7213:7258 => 0.48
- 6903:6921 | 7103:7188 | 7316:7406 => 0.48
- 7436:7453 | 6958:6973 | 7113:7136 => 1.25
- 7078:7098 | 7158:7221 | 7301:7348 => 0.43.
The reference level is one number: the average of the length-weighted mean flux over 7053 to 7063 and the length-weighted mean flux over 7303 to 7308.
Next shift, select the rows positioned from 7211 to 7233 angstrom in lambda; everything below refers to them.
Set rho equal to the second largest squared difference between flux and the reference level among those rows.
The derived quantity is 0.08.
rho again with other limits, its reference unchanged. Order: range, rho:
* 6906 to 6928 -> 0.07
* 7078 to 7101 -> 0.09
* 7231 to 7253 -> 0.41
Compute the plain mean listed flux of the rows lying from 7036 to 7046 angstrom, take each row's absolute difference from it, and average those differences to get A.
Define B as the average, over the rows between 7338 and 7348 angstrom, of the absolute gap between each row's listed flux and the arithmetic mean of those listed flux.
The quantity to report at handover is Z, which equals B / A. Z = 0.7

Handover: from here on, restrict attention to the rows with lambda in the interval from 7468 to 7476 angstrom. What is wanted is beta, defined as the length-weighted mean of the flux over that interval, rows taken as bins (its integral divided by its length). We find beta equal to 4.67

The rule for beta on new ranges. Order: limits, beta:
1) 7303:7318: 4.51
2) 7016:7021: 4.50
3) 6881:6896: 4.79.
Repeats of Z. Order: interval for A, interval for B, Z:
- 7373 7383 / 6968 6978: 0.8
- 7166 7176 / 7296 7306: 2.0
